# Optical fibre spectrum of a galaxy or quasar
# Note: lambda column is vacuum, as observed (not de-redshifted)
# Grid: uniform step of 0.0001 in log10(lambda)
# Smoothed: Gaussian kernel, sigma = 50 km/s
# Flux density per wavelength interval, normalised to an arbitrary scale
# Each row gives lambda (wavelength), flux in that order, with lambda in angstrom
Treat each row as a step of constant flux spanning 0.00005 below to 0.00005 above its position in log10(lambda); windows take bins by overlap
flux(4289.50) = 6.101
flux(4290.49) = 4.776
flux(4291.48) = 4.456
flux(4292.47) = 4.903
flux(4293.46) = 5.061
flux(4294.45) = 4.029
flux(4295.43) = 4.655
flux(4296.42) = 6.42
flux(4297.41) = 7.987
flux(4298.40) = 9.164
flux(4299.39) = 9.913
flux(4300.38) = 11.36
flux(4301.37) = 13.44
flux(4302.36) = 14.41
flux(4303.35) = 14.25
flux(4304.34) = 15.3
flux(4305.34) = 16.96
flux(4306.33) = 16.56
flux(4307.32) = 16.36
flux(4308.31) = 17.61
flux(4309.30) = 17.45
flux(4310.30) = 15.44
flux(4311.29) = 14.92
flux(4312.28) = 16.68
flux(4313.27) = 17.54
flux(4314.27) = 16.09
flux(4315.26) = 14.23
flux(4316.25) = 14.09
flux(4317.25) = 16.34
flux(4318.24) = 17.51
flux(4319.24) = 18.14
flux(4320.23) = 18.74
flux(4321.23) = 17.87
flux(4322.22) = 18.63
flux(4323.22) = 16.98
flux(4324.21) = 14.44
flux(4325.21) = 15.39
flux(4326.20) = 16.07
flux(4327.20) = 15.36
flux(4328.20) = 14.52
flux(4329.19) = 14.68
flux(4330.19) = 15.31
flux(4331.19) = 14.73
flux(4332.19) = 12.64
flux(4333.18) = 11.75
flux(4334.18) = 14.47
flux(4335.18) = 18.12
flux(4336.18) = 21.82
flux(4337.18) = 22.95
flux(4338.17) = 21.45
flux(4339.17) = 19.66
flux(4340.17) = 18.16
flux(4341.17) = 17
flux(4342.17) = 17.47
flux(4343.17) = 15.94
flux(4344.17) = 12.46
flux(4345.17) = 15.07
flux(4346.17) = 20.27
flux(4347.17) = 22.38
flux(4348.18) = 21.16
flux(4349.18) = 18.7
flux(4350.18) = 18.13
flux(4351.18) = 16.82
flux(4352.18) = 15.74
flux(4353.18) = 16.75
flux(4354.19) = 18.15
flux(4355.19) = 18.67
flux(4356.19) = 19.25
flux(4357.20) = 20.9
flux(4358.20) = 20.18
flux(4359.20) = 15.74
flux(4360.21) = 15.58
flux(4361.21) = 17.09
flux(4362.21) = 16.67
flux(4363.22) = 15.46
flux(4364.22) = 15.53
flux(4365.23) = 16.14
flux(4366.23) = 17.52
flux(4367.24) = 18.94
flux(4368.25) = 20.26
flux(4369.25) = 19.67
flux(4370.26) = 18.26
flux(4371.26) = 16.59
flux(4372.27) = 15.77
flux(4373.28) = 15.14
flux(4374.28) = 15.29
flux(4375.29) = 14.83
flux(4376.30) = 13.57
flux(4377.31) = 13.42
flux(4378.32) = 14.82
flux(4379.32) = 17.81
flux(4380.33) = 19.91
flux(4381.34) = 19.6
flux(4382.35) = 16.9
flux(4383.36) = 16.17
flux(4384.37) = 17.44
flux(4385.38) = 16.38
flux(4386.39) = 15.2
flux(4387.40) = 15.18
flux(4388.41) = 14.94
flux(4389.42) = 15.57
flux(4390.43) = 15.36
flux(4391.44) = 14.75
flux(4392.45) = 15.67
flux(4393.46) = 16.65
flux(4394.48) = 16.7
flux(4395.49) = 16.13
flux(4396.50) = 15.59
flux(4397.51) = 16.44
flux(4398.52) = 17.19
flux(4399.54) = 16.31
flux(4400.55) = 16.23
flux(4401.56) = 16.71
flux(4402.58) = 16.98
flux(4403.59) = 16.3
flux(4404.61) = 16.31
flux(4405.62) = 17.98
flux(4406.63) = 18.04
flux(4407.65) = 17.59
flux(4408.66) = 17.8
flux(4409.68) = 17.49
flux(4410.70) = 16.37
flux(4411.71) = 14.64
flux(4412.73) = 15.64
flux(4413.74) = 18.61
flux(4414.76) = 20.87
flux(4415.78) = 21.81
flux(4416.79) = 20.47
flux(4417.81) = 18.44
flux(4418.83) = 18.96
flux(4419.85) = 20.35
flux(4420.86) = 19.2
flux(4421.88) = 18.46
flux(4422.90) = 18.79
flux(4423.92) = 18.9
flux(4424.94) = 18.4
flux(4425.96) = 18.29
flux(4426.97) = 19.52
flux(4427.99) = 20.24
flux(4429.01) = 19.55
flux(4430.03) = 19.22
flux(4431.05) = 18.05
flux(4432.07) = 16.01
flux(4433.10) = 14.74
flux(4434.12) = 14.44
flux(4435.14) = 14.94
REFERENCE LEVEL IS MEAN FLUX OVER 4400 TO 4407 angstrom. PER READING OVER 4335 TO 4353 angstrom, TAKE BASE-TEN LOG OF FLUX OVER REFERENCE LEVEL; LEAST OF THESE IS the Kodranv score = -0.13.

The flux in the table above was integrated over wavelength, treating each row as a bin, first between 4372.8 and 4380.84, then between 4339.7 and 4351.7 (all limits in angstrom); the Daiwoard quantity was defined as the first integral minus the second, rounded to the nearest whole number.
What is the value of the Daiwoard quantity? -88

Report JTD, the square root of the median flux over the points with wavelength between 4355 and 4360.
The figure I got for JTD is 4.39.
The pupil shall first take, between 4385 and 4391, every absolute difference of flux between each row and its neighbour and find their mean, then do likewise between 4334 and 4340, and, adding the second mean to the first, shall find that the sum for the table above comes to 2.81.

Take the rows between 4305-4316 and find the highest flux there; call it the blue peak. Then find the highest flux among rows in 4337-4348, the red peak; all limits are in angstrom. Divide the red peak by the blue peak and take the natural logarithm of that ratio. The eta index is 0.26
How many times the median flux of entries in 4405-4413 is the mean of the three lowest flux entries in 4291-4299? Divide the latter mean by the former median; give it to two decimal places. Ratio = 0.25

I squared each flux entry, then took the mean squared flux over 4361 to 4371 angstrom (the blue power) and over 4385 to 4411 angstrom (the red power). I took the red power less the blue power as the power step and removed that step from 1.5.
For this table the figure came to 43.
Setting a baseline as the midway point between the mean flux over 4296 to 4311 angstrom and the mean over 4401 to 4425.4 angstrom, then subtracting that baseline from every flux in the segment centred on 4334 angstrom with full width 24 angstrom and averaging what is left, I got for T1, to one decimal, 0.6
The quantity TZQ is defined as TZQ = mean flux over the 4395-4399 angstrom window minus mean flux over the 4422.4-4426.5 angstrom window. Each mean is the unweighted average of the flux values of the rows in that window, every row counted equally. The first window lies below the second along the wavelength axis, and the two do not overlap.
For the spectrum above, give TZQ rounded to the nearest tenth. -2.3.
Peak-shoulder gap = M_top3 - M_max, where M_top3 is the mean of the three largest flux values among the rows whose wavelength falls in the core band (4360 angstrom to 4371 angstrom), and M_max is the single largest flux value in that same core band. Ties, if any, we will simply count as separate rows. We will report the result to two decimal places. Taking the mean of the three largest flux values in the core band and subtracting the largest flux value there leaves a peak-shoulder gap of -0.64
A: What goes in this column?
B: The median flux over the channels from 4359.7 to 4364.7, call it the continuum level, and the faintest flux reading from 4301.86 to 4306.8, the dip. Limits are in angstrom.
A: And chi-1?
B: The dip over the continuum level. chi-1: 0.915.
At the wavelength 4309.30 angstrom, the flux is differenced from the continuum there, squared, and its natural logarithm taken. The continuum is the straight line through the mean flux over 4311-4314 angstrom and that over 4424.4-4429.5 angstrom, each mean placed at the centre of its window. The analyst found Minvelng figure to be 0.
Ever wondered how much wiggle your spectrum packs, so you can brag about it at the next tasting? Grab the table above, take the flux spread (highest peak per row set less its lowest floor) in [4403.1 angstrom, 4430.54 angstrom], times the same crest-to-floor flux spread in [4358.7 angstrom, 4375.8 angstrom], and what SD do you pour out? 39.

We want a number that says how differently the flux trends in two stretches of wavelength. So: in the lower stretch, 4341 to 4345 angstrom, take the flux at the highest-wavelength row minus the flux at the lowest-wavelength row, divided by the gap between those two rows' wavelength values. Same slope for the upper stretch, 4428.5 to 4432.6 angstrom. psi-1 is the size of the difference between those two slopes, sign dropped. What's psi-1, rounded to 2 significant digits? 0.36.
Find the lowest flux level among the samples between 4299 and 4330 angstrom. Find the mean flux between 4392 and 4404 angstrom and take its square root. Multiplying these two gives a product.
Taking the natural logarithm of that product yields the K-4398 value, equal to 3.69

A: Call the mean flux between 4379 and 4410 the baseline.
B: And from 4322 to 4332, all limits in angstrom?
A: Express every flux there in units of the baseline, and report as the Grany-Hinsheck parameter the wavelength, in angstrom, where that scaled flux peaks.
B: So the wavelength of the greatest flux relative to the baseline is 4322.22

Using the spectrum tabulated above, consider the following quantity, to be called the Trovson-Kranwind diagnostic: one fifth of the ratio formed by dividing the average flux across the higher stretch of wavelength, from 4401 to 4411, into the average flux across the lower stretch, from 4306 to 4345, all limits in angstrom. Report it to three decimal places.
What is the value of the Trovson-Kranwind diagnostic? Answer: 0.193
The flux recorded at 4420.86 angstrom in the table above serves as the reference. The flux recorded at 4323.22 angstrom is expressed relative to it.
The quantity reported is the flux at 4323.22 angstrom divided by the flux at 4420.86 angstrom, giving 0.884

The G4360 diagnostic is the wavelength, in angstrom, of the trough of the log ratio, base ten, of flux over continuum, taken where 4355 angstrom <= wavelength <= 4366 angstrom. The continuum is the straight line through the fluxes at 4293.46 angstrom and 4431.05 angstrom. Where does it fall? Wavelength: 4364.22 angstrom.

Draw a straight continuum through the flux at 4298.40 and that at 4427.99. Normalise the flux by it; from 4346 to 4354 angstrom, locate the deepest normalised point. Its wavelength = 4352.18 angstrom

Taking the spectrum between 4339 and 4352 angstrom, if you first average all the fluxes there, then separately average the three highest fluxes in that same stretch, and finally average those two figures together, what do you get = 19.6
